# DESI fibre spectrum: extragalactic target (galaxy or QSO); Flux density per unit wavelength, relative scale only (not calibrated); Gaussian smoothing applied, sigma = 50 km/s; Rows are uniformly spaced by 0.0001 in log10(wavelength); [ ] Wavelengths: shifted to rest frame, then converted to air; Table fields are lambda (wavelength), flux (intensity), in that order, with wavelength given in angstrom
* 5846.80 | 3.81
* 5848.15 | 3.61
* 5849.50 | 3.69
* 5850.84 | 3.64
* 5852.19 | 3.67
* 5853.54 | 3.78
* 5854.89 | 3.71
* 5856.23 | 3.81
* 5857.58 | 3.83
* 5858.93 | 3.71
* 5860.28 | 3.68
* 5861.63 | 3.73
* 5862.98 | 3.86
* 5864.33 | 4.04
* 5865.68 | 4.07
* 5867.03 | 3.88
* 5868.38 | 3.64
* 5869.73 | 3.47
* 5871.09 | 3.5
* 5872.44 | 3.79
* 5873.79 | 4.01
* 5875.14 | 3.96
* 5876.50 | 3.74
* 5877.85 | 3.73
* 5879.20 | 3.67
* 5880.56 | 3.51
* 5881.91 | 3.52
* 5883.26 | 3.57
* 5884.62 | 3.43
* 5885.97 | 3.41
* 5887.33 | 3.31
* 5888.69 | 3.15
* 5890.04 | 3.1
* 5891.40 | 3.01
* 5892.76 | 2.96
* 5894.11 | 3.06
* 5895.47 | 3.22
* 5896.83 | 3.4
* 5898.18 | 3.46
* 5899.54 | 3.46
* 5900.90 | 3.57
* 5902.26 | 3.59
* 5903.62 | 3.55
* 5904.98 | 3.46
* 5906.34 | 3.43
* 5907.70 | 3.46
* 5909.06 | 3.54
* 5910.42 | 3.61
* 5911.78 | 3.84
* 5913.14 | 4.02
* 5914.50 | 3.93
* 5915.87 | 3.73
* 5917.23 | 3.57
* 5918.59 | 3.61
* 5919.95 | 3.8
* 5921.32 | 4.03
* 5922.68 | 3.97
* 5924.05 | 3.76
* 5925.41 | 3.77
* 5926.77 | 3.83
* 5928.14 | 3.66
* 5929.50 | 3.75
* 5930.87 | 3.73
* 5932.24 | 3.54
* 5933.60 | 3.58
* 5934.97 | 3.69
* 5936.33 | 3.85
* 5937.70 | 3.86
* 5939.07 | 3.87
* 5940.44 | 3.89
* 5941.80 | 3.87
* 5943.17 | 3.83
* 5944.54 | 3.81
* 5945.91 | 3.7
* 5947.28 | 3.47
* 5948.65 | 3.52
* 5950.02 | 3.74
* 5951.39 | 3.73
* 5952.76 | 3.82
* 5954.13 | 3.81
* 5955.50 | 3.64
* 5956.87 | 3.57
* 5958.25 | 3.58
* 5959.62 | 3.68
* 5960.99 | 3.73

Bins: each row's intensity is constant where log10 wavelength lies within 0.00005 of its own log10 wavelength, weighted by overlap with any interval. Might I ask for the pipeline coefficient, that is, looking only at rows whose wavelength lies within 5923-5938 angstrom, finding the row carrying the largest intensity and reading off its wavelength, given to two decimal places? 5937.70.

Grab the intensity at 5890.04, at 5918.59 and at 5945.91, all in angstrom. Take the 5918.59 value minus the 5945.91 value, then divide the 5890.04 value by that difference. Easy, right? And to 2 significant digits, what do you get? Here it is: -34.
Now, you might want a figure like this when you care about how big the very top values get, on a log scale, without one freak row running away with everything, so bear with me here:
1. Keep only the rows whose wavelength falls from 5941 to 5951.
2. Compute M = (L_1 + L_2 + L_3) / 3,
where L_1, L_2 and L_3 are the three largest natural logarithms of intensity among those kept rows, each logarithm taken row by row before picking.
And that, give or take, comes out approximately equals 1.34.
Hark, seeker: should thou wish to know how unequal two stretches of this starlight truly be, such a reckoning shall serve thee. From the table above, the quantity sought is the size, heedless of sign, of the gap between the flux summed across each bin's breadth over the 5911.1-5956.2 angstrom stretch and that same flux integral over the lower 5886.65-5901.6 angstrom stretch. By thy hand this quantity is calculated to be 121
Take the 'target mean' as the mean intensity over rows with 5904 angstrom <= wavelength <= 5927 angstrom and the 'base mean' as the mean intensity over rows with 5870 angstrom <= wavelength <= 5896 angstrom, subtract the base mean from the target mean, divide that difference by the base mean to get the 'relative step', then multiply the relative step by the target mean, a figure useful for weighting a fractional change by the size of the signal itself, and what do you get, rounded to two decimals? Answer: 0.29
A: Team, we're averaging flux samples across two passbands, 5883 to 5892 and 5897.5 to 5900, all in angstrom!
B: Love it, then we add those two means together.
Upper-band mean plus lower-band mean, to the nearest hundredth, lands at 6.74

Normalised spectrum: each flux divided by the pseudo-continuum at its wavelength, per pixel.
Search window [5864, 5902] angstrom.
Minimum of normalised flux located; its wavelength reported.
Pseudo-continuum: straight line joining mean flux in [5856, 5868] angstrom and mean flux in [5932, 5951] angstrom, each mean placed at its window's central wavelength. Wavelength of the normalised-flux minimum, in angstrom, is 5892.76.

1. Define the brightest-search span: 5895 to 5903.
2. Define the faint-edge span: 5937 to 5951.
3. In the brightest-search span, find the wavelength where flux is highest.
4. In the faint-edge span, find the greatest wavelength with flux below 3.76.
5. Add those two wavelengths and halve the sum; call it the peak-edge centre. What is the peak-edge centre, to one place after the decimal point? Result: 5926.1 angstrom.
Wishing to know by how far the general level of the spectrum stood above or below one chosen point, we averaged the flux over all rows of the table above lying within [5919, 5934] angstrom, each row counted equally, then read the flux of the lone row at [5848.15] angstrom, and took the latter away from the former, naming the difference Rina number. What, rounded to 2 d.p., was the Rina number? 0.16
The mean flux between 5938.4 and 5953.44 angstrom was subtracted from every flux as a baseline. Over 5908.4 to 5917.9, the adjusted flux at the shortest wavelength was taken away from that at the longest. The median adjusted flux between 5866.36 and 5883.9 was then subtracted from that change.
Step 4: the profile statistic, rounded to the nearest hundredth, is 0.11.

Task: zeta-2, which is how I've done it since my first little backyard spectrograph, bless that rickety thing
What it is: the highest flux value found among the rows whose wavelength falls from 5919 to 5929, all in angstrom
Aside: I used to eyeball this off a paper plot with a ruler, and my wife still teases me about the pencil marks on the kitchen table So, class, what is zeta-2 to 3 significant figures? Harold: 4.03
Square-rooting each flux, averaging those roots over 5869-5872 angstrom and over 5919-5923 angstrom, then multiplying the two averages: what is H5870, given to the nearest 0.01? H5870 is 3.70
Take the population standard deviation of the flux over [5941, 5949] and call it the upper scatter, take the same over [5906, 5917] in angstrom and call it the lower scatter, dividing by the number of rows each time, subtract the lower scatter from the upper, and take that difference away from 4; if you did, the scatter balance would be 4.05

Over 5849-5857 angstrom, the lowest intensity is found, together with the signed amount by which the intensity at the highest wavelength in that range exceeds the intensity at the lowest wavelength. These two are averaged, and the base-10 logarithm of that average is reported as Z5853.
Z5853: 0.27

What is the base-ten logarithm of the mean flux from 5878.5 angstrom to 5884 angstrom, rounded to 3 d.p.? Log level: 0.552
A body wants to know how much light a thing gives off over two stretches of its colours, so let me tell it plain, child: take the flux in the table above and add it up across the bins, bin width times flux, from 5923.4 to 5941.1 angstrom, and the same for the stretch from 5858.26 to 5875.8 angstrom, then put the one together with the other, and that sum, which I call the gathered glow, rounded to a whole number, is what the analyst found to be 133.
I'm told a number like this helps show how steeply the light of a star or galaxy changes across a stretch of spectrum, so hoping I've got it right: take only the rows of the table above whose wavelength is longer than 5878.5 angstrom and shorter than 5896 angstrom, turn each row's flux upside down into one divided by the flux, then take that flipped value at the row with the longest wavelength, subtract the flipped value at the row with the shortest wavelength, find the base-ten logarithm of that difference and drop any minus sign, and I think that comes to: 1.42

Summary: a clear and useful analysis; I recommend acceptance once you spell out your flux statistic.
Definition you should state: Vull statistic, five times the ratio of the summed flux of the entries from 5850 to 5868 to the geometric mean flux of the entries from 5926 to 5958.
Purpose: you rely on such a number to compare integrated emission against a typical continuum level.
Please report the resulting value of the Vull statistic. 66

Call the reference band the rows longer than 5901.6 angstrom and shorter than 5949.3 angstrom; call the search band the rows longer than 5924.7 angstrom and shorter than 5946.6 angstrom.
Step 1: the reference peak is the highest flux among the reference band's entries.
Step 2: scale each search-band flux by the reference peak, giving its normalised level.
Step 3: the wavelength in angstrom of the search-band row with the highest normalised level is 5940.44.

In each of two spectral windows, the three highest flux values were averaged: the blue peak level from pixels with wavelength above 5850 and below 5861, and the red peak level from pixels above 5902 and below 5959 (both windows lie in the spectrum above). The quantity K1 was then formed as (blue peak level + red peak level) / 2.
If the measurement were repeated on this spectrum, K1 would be 3.91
